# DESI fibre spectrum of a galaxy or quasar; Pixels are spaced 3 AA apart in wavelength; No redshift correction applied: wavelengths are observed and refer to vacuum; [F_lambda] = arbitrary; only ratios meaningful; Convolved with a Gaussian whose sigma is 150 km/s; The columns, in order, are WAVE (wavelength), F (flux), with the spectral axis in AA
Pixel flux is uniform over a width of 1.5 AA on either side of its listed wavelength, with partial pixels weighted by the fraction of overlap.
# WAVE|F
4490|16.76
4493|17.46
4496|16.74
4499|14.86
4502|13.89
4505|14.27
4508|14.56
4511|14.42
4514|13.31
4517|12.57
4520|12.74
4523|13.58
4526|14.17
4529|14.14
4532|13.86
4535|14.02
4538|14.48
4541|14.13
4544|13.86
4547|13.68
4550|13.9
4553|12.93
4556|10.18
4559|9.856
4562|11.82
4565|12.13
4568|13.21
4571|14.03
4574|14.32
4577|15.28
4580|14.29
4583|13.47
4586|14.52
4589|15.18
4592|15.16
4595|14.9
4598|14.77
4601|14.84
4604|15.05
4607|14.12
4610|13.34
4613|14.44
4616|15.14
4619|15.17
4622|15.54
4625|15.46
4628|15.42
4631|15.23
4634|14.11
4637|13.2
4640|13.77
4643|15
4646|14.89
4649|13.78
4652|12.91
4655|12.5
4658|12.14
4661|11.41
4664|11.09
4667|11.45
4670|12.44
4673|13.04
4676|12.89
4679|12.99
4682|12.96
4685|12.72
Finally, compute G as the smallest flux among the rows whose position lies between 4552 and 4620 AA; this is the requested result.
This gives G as 9.856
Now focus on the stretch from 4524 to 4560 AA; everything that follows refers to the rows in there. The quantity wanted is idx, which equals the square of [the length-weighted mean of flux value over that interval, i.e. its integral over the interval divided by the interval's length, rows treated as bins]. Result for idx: 177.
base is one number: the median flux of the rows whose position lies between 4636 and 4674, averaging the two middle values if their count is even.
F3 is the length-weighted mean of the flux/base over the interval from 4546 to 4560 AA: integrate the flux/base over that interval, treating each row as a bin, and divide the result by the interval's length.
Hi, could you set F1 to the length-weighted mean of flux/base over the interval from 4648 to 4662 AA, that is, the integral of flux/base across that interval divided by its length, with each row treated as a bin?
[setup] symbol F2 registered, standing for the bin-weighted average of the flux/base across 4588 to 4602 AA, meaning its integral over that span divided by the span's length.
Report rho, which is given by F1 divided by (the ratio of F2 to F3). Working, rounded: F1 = 0.97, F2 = 1.16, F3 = 0.94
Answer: 0.79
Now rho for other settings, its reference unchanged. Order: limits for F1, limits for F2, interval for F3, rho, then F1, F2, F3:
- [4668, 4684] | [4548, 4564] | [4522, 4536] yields 1.17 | 0.99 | 0.91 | 1.08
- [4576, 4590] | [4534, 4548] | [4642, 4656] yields 1.11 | 1.12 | 1.09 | 1.07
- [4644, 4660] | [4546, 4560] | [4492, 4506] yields 1.30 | 1.03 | 0.94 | 1.19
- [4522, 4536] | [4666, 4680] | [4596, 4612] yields 1.24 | 1.08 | 0.97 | 1.12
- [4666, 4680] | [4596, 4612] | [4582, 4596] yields 0.99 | 0.97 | 1.12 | 1.14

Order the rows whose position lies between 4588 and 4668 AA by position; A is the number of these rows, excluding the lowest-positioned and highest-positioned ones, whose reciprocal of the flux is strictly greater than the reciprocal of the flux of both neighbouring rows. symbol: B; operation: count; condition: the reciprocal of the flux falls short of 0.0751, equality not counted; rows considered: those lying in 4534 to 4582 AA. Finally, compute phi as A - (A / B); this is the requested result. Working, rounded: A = 4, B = 10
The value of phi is 3.6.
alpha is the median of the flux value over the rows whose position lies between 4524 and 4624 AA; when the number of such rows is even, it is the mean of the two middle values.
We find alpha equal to 14.1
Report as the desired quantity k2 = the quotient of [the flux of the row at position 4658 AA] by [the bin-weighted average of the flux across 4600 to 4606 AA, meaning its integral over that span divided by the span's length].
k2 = 0.82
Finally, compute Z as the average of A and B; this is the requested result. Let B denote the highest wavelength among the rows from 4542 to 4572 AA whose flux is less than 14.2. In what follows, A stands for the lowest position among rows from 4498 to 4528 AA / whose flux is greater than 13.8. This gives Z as 4535.0 AA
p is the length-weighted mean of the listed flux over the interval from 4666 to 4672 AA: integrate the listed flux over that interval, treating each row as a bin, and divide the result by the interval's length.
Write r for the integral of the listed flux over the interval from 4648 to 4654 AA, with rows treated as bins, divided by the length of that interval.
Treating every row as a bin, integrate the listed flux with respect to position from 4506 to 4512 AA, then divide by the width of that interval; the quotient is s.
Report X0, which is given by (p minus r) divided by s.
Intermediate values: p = 12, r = 13.2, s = 14.5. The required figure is -0.08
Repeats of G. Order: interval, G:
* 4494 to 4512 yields 13.89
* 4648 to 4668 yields 11.09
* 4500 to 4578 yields 9.856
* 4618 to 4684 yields 11.09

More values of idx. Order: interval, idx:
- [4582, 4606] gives 218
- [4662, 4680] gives 151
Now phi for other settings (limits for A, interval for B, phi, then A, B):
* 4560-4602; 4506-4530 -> 1.6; 2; 5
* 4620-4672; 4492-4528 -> 1.8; 2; 9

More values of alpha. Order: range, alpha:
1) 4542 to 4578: 13.4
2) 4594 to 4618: 14.8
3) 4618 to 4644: 15.2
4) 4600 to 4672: 14.1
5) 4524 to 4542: 14.1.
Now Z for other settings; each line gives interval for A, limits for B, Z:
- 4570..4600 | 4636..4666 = 4617.5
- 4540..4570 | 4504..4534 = 4536.5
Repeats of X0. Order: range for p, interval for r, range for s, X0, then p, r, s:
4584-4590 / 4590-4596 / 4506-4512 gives -0.02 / 15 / 15.1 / 14.5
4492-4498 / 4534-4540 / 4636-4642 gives 0.19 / 17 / 14.3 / 13.6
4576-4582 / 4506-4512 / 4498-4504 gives 0.01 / 15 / 14.5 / 14.3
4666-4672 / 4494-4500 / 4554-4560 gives -0.38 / 12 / 16.0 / 10.3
